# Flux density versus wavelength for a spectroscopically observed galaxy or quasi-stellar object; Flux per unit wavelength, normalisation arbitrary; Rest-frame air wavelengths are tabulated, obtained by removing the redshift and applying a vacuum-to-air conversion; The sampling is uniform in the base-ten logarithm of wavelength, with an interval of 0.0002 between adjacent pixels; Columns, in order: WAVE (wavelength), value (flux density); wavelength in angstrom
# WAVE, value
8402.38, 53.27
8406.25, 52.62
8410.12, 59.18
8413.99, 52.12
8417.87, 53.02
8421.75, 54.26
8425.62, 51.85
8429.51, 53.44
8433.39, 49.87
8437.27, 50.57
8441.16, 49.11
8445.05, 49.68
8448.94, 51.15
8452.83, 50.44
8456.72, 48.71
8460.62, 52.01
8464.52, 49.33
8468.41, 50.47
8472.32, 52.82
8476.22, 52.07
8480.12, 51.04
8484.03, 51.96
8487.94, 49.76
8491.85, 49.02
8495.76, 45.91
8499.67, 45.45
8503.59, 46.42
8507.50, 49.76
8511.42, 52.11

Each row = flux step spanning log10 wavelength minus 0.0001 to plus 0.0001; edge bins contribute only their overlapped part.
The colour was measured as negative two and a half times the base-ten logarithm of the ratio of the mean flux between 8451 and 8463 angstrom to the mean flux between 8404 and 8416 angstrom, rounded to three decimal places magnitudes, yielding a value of 0.088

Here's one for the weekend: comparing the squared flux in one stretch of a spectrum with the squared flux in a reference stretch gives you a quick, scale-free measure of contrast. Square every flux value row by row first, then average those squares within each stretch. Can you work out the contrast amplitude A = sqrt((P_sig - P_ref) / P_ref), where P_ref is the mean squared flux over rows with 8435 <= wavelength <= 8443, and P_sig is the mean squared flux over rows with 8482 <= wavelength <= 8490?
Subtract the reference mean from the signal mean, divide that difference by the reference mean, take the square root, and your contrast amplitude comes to 0.20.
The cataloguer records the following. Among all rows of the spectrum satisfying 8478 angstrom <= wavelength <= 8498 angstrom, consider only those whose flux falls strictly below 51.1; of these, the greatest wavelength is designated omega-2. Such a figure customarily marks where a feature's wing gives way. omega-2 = 8495.76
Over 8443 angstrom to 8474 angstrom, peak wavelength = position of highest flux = 8472.32 angstrom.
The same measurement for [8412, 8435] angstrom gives 8421.75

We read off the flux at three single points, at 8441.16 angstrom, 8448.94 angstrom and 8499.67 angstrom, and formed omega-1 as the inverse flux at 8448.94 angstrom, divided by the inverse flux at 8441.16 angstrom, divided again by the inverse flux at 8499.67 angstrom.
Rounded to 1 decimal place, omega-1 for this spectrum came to 43.6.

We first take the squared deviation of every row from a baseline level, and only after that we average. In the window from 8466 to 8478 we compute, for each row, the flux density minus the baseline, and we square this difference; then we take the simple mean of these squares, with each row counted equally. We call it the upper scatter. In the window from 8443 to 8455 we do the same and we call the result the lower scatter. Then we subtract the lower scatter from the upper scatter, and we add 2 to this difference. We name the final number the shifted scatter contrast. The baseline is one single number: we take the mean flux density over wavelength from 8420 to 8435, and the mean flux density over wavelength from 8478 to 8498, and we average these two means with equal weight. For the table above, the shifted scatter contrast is 3.0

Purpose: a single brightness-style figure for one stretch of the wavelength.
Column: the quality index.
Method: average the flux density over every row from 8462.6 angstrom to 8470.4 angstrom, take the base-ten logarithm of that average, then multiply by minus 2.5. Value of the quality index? -4.25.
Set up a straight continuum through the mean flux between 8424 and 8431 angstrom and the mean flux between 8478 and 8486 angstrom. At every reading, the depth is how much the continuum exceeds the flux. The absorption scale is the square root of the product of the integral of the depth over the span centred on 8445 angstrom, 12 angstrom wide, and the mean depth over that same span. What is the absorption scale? 8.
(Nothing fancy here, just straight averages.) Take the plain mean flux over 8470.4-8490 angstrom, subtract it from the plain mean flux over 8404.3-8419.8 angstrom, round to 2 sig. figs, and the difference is 2.7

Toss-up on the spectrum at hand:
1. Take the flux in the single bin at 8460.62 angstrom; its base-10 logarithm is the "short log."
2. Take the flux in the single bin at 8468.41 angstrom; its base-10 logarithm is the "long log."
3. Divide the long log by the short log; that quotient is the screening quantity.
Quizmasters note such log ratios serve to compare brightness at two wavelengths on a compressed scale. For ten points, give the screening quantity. 0.99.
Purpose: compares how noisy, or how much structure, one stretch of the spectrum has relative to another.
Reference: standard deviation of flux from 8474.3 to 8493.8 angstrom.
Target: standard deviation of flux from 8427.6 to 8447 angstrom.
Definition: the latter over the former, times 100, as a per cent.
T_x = 127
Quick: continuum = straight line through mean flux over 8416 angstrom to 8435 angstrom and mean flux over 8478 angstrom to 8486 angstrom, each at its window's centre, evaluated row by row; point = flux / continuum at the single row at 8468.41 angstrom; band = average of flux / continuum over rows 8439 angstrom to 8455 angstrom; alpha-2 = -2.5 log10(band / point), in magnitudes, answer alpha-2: 0.02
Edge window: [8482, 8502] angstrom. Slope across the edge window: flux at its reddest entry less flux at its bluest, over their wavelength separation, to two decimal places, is -0.42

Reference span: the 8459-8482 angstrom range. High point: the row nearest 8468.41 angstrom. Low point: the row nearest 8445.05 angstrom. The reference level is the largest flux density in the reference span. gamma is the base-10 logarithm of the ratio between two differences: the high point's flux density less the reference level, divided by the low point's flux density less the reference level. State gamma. -0.1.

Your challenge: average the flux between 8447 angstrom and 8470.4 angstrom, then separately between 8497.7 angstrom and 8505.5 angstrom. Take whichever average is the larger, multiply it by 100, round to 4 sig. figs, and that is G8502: 5035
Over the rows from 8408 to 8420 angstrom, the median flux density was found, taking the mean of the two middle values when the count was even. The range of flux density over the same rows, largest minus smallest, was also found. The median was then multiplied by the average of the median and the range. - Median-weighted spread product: 1593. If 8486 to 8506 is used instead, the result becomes 1177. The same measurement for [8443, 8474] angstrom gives 1377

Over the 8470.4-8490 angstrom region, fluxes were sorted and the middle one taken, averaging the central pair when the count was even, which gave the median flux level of 52.0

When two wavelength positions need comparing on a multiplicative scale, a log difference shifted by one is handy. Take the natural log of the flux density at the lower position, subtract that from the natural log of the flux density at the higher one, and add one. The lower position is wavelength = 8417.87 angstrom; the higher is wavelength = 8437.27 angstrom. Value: 0.95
